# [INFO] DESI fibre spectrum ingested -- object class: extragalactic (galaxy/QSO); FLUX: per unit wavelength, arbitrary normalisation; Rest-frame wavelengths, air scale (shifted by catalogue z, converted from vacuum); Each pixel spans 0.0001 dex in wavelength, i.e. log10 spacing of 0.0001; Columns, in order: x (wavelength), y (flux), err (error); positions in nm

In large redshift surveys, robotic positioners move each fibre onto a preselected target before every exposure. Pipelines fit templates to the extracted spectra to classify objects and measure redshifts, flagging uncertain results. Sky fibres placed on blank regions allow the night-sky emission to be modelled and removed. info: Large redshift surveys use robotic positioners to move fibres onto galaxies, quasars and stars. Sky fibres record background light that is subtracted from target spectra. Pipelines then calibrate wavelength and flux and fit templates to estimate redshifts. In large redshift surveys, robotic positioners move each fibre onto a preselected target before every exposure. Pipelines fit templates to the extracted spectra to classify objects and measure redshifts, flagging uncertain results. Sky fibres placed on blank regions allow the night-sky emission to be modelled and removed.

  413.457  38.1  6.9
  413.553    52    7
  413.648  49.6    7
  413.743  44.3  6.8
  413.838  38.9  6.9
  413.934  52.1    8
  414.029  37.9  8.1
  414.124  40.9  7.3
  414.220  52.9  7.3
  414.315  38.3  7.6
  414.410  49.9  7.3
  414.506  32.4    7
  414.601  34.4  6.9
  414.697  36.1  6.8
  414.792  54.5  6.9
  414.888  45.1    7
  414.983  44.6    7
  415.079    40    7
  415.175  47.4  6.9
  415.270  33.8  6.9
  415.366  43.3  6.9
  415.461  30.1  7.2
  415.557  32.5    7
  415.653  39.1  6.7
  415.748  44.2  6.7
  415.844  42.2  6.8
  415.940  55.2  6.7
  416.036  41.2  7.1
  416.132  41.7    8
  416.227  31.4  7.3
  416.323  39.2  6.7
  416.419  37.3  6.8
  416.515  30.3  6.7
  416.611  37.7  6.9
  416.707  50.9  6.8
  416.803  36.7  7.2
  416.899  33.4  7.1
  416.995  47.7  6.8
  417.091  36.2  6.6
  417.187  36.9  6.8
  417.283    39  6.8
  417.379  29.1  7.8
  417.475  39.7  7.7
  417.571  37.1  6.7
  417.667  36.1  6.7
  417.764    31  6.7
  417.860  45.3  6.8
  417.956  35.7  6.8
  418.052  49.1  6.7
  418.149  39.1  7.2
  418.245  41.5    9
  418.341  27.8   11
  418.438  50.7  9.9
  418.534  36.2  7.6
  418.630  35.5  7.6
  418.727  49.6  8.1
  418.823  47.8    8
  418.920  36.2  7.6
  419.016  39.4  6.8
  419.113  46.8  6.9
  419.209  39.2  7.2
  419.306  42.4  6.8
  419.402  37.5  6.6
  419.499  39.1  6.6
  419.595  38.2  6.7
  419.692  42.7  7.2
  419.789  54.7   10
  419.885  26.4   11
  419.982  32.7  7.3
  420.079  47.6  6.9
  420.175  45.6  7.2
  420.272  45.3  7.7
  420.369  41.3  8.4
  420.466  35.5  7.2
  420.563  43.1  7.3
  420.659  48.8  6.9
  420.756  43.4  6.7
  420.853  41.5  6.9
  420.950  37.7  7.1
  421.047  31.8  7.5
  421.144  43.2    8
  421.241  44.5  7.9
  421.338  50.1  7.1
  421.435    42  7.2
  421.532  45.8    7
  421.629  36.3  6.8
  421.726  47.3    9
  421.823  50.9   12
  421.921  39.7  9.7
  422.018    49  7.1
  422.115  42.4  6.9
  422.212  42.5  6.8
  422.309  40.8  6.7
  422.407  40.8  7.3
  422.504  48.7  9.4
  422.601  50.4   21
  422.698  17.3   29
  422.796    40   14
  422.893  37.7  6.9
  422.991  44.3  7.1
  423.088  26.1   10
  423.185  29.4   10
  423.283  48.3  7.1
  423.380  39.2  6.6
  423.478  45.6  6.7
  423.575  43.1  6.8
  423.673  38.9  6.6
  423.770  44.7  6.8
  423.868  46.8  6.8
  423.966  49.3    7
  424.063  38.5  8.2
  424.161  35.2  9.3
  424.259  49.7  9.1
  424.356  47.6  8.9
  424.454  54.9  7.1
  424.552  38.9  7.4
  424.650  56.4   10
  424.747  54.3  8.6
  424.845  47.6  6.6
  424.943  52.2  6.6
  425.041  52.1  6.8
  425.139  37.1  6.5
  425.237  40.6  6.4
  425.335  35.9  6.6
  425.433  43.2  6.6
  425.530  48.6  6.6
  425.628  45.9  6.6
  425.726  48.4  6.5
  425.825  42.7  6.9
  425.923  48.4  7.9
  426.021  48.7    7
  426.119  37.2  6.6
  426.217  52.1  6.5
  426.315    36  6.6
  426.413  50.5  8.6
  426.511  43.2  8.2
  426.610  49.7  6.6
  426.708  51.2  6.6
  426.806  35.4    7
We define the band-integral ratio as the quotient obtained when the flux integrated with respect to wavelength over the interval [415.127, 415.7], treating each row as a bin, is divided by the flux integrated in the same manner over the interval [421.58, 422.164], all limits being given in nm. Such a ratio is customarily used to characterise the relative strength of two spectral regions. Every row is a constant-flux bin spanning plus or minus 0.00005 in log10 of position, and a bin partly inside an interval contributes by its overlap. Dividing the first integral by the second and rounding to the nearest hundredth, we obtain 0.84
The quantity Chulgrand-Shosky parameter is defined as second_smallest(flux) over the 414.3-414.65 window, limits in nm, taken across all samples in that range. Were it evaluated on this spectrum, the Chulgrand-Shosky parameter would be 34.4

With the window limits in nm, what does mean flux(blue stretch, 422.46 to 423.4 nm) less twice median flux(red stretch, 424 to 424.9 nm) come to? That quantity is -57.1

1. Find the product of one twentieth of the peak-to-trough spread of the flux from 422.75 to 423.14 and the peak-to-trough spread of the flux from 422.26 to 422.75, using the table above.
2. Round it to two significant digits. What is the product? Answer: 30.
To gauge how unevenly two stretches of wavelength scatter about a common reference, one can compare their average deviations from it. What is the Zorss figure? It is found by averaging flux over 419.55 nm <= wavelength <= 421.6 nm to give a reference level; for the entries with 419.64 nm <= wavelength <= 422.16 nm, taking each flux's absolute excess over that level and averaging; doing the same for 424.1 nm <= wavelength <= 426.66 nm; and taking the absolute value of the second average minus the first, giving 1.7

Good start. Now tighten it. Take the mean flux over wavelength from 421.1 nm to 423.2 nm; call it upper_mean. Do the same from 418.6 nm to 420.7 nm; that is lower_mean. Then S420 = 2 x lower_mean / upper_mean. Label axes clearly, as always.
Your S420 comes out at 2.01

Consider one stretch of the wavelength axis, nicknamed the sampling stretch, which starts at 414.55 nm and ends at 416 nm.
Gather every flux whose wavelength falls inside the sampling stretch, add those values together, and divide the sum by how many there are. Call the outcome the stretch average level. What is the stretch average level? 41.5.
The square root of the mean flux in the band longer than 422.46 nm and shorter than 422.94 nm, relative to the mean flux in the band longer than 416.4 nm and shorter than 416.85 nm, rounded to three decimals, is 0.161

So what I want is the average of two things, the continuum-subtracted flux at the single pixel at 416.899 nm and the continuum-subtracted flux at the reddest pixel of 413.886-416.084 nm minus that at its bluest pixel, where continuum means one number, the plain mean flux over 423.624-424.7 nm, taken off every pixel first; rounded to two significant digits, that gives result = -12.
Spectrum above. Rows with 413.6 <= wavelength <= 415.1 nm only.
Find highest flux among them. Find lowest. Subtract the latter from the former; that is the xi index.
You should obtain 22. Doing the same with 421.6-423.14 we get 34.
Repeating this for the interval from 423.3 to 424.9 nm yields 21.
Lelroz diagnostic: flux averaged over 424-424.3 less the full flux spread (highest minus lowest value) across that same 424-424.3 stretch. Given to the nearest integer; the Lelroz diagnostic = 27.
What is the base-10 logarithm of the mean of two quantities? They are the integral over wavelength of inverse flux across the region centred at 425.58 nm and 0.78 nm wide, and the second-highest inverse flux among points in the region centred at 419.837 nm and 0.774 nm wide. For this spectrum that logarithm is -1.62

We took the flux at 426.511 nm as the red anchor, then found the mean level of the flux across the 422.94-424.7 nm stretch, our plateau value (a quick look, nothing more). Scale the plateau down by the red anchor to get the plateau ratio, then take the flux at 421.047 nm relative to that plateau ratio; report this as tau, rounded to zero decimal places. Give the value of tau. 32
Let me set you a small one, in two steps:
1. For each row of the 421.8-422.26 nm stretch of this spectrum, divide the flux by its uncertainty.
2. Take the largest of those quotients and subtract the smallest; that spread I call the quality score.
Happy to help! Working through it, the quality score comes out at 2.8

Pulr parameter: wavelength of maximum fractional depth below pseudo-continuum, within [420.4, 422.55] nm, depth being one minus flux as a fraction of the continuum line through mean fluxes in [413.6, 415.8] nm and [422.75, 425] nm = 421.047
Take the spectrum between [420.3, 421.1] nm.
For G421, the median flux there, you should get 41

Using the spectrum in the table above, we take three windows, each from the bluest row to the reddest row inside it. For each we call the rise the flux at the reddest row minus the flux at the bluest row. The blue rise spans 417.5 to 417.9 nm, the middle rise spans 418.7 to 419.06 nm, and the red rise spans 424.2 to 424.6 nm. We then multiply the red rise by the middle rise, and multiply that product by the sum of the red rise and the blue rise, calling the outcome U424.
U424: -286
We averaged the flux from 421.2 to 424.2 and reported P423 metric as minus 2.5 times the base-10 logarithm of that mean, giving -4.05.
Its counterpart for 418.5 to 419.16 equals -4.05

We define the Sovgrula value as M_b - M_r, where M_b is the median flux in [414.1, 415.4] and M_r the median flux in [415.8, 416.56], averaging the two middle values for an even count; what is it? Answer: 1.9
